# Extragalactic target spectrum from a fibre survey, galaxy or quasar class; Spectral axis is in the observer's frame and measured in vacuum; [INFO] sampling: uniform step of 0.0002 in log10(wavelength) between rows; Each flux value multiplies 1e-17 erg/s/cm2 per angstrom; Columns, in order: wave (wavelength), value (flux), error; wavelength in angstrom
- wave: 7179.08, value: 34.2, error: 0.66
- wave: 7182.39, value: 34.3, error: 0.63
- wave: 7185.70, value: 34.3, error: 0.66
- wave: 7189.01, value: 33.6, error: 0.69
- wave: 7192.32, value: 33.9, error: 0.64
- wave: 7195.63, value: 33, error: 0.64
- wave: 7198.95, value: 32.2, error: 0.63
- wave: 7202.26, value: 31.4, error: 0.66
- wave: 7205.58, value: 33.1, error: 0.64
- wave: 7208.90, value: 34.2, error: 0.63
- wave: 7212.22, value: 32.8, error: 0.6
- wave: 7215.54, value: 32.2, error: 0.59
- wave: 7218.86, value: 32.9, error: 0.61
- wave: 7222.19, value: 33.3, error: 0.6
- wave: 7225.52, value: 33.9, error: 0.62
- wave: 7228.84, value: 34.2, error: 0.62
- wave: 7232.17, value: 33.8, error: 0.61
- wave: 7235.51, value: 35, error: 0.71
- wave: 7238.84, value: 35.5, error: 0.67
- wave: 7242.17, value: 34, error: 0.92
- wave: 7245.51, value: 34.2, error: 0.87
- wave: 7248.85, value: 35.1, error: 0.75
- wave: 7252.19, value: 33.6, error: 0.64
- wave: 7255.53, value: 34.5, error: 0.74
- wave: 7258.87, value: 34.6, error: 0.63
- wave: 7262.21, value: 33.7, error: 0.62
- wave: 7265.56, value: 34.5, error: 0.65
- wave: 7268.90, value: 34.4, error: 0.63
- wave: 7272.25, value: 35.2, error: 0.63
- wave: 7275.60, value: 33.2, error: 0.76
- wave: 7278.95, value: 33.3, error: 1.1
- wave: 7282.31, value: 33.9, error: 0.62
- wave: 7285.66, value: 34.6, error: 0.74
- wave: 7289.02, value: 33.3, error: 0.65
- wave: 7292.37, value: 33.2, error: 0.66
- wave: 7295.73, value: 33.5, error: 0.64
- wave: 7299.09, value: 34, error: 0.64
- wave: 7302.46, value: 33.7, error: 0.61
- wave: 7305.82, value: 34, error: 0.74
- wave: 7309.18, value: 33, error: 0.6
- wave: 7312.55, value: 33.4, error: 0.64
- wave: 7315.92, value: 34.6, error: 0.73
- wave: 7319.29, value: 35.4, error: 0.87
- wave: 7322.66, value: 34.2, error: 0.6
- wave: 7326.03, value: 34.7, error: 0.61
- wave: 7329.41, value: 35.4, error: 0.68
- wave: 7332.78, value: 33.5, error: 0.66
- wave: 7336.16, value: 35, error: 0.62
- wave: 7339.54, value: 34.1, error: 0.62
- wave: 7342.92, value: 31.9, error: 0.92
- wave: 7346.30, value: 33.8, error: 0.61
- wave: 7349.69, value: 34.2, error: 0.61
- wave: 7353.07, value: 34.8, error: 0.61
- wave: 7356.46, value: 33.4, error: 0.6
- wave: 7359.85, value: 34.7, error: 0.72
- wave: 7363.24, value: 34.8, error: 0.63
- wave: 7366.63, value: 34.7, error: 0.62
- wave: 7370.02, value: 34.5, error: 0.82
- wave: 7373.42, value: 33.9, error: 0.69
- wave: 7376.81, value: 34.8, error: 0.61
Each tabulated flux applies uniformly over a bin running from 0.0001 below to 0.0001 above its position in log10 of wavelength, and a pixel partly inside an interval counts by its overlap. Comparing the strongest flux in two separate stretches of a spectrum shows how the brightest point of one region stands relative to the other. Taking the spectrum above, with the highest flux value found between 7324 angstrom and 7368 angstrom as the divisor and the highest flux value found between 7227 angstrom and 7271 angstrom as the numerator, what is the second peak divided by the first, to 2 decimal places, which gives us 1.00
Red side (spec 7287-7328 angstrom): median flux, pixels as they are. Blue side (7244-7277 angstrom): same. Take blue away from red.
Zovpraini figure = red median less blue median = -0.60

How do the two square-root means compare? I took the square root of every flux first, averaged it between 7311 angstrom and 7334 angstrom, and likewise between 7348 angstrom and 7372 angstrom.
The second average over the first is 1.00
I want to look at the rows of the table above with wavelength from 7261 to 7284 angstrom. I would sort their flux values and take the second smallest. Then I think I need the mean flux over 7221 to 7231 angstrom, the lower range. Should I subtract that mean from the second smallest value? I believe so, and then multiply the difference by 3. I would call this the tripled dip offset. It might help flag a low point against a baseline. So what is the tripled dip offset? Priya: -2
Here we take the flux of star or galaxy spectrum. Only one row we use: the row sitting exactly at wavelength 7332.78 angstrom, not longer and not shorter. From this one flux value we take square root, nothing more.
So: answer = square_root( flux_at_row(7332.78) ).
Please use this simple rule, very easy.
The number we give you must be 5.79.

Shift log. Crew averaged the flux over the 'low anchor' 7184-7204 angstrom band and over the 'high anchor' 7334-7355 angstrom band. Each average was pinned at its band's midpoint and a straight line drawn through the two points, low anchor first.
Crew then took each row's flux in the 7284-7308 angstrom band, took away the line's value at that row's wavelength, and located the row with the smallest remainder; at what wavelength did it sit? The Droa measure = 7292.37 angstrom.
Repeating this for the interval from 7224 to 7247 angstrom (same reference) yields 7232.17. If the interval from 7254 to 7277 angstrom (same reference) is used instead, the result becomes 7275.60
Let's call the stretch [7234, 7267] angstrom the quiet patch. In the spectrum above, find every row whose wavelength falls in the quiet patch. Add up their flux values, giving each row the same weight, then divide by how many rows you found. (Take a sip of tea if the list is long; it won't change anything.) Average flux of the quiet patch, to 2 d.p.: 34.47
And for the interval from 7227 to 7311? 34.08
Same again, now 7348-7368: 34.43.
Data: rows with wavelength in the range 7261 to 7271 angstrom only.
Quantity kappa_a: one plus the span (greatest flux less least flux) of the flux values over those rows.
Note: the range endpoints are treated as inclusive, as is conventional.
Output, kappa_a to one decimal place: 1.8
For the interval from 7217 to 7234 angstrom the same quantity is 2.3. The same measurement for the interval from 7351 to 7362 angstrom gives 2.4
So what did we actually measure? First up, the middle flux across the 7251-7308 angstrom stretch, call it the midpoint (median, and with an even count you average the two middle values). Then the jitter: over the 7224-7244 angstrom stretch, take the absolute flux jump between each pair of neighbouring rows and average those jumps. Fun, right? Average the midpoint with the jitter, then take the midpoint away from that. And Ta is -16.56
